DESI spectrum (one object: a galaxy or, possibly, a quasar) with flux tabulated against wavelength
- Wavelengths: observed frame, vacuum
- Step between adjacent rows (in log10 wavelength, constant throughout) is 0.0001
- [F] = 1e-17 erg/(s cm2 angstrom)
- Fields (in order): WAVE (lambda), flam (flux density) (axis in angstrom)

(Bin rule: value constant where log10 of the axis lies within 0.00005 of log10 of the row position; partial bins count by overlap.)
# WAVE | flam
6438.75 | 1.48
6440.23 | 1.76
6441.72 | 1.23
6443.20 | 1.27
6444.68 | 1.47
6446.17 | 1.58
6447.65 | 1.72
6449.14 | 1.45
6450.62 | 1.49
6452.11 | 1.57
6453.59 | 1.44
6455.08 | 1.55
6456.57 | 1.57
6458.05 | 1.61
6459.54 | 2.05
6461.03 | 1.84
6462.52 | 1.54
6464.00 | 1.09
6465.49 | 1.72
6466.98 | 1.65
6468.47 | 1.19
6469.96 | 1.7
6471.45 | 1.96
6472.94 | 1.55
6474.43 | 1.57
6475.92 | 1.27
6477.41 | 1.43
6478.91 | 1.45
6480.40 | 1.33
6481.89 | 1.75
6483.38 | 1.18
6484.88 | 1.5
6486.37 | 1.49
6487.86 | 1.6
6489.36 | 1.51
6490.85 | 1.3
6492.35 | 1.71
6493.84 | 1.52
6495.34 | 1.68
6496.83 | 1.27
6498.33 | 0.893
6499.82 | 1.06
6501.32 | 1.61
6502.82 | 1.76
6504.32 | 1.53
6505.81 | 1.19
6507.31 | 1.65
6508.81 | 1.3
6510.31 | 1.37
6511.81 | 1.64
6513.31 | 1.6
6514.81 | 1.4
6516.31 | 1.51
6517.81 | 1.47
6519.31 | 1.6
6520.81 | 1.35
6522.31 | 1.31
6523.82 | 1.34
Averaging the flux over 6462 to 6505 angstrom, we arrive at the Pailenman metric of 1.48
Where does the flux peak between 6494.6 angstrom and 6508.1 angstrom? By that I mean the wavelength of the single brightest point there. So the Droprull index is 6502.82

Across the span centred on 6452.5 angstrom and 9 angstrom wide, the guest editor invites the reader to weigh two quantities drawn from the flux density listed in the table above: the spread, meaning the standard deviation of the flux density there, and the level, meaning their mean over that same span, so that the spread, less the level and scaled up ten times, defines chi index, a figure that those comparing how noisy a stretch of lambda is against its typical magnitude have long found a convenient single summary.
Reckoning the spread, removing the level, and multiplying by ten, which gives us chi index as -14.6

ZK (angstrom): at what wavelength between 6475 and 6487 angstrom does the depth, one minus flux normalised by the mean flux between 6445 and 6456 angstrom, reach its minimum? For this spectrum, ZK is 6481.89 angstrom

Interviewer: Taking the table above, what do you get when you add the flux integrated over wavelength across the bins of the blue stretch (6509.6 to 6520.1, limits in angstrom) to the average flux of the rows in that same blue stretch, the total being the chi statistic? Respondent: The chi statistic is 17.4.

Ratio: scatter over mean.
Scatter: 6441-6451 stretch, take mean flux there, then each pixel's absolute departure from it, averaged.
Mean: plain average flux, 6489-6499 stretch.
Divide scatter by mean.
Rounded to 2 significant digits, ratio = 0.086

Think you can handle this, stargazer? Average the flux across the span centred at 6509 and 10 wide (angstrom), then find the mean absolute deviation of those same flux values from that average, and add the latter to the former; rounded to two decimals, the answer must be 1.62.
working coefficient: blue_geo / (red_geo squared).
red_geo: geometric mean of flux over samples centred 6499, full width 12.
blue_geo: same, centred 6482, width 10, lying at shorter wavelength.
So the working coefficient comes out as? 0.75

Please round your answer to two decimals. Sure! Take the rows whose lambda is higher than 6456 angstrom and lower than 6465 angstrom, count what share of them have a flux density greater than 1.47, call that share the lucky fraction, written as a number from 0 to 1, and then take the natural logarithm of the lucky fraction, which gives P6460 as -0.18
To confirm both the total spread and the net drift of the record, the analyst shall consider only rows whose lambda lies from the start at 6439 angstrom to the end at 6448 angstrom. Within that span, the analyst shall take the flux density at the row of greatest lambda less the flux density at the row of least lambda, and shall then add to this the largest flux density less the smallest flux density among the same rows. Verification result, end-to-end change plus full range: 0.5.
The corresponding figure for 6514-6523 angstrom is 0.2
